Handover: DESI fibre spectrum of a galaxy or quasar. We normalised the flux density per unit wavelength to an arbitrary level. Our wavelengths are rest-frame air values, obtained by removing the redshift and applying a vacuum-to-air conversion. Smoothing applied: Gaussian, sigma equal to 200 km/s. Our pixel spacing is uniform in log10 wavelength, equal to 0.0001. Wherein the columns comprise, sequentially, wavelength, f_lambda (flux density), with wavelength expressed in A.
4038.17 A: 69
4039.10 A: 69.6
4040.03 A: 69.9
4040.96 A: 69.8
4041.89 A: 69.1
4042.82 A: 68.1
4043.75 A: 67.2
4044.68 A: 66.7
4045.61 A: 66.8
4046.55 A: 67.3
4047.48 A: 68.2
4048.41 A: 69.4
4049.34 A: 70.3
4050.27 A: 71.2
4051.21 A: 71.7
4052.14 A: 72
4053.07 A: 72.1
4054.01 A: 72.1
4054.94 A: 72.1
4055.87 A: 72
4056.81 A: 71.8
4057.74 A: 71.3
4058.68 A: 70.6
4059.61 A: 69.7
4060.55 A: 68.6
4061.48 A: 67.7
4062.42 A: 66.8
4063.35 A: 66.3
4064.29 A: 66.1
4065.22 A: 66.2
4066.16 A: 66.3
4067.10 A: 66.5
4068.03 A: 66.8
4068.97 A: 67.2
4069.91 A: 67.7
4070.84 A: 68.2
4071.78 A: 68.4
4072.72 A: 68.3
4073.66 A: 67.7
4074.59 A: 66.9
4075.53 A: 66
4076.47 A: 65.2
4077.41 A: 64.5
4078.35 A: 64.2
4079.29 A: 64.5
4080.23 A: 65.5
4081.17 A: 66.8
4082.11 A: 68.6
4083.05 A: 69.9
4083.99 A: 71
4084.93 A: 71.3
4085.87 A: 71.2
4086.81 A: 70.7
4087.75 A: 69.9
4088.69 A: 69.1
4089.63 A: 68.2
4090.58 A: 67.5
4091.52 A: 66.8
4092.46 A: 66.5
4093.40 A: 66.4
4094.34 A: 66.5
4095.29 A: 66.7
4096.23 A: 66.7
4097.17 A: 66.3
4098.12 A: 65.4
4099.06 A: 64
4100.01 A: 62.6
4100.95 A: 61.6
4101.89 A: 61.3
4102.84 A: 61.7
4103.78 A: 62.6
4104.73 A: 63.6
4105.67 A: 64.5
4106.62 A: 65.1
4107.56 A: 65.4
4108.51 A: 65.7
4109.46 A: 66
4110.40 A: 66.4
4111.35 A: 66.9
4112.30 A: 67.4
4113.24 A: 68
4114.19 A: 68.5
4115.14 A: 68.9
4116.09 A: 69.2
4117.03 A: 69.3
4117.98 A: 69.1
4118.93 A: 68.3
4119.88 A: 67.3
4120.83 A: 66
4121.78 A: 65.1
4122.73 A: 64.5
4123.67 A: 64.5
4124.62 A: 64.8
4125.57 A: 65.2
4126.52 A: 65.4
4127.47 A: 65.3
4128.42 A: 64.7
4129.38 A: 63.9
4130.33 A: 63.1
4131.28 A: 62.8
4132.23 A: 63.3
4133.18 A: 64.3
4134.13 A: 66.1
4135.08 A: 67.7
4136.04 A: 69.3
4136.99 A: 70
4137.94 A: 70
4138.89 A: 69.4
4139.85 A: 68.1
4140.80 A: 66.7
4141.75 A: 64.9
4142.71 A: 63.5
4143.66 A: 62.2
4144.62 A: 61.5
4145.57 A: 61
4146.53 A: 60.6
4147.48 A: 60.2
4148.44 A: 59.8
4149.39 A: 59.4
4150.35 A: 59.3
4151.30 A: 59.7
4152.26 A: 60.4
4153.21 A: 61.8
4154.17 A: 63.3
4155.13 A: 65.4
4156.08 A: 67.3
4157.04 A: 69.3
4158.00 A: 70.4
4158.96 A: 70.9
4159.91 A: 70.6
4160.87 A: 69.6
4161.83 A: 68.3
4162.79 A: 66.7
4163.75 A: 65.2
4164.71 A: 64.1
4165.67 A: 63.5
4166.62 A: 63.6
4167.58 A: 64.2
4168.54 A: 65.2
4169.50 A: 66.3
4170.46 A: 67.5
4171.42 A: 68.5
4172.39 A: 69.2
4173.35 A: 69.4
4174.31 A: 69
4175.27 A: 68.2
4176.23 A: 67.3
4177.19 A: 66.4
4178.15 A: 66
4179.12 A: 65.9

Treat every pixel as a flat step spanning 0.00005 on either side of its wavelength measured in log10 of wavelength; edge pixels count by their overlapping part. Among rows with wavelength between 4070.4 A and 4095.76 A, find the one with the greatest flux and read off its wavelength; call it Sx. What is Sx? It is 4084.93 A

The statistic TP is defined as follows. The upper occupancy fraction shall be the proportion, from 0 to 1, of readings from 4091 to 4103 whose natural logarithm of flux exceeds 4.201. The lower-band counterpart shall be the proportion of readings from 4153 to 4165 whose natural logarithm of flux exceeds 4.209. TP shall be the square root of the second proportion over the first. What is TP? 2.65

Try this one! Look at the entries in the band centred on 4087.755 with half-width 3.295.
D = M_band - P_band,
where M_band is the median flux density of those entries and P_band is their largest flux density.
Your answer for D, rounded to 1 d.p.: -1.4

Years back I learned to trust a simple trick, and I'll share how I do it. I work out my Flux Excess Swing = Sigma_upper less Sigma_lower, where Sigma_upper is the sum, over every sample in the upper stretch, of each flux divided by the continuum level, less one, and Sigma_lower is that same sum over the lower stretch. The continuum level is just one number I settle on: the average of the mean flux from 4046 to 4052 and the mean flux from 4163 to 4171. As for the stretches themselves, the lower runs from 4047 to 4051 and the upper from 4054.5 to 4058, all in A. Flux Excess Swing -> 0.1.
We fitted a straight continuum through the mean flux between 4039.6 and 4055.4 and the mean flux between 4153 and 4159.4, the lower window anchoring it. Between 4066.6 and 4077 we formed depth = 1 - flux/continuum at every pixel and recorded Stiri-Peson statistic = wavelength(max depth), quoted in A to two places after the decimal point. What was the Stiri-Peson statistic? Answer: 4076.47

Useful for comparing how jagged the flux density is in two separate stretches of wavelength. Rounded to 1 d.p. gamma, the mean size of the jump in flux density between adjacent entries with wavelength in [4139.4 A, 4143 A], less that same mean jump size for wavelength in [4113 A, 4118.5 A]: 1.2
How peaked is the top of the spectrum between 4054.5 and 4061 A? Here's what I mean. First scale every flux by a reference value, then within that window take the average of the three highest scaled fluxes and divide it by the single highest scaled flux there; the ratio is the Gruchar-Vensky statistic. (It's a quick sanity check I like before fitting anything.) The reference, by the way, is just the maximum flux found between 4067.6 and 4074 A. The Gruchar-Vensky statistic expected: 0.998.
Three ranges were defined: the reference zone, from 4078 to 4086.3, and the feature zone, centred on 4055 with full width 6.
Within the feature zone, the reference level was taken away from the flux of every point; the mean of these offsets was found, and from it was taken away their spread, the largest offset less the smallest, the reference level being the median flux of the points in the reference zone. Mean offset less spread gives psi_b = 3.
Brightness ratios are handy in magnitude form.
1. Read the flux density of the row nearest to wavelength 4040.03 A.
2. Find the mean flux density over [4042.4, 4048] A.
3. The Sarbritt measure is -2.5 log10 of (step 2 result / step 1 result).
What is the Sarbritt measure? 0.04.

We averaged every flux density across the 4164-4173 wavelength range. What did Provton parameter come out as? 65.8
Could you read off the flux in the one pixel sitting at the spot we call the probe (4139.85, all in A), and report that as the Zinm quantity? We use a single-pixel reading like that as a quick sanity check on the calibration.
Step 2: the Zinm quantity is 68.1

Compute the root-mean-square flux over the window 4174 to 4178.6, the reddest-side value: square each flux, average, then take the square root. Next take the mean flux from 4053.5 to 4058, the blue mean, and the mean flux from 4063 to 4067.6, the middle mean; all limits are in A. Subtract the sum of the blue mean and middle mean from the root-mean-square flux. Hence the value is -70.8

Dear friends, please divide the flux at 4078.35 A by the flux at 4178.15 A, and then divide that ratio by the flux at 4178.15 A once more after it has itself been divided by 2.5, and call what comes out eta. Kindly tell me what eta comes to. 0.037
